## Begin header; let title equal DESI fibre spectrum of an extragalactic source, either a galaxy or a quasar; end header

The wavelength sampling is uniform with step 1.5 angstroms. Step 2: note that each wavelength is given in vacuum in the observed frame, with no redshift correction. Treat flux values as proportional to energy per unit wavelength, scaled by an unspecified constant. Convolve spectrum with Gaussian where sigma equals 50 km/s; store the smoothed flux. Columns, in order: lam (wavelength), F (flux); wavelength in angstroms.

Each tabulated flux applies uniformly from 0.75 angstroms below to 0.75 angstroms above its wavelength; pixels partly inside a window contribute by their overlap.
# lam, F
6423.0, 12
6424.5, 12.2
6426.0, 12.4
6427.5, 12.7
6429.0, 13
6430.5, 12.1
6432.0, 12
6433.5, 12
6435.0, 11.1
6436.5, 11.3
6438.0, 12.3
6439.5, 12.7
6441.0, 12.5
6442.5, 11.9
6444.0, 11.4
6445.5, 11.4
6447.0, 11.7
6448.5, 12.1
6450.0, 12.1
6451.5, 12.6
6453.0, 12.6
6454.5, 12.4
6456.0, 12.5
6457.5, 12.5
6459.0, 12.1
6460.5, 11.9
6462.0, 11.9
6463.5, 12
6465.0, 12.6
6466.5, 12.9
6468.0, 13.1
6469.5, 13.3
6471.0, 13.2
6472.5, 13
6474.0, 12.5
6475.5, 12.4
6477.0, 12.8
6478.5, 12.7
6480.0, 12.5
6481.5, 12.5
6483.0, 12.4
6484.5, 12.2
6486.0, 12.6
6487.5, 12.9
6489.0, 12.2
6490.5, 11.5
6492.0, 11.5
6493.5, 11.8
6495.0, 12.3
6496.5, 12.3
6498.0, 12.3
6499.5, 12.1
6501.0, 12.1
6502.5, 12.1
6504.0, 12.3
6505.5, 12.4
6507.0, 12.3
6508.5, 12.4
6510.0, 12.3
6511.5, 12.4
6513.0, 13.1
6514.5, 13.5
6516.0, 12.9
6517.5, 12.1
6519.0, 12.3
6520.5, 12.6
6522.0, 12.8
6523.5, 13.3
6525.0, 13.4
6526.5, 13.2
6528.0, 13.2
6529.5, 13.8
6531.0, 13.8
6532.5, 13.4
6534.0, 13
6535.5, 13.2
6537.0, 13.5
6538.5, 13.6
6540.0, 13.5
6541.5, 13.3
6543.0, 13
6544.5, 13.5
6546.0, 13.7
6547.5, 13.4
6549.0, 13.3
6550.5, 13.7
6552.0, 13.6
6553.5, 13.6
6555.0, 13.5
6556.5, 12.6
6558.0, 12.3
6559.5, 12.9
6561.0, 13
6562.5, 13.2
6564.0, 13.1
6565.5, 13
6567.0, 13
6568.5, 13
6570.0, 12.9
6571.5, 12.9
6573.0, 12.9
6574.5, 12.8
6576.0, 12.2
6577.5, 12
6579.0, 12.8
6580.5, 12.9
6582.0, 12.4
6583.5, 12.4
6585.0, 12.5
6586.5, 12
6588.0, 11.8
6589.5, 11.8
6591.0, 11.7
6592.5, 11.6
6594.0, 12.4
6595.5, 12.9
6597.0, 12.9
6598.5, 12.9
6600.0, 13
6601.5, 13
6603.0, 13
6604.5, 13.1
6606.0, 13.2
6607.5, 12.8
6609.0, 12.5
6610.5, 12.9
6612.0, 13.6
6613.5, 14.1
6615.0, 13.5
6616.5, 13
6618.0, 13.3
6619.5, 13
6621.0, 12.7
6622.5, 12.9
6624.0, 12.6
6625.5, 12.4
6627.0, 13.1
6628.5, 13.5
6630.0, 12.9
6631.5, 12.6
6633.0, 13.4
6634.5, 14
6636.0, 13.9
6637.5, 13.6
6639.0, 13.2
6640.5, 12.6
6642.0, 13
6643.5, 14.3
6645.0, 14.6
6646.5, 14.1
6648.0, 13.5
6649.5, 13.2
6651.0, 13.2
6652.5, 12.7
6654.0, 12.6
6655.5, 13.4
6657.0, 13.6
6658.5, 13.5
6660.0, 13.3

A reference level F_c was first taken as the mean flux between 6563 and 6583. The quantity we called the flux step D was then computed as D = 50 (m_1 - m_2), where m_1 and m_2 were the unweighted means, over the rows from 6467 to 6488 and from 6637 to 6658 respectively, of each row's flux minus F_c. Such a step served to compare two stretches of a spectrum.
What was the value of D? -34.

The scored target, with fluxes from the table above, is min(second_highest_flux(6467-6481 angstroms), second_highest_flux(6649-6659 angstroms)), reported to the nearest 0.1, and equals 13.2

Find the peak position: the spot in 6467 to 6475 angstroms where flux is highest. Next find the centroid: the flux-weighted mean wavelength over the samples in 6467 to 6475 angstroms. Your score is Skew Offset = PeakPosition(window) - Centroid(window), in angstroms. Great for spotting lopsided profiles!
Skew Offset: -1.5 angstroms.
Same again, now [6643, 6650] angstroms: -1.4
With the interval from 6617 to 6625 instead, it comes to -3.0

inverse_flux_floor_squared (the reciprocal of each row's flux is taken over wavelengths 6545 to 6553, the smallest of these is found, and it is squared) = 0.0053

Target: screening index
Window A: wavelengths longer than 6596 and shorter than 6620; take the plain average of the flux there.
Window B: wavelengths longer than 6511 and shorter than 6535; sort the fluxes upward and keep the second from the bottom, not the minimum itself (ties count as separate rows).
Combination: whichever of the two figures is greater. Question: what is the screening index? 13.1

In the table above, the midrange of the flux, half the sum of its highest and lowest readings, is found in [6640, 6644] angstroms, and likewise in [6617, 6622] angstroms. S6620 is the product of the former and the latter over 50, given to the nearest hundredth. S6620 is 3.50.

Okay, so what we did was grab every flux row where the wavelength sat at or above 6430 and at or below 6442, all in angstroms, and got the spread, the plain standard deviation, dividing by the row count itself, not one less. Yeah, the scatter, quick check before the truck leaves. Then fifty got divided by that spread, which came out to 97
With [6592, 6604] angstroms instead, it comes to 109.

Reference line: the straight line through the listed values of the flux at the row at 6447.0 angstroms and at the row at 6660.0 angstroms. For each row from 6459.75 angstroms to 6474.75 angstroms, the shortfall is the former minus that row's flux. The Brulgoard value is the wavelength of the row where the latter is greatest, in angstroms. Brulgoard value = 6462.0 angstroms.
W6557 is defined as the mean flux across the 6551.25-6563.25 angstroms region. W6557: 13.1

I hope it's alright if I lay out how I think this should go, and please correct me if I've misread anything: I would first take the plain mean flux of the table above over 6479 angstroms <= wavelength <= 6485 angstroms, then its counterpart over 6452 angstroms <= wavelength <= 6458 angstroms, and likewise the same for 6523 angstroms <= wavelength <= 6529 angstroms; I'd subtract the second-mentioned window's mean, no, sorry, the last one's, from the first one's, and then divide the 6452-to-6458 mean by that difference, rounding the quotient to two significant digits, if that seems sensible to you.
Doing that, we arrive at -14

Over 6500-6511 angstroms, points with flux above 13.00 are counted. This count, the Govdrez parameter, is 0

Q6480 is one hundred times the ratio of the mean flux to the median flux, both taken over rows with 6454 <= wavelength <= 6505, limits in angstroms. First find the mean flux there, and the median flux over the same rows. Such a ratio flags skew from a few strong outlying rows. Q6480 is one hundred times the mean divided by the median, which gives 100.0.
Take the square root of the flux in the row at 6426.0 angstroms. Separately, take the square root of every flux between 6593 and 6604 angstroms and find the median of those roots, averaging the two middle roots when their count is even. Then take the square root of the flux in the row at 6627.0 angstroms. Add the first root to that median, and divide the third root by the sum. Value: 0.509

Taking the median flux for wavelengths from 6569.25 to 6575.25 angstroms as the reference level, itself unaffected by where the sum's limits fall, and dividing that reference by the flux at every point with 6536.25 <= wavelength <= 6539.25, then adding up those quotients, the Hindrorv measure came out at 1.9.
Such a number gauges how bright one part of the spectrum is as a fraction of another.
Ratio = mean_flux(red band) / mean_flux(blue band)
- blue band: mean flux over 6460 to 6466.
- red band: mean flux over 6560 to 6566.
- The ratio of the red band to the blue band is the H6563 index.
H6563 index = 1.08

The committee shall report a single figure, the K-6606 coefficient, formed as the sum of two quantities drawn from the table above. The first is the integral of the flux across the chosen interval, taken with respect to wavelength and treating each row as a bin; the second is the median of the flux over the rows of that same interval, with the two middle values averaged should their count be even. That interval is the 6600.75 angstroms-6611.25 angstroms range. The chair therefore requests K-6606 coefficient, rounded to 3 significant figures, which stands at 149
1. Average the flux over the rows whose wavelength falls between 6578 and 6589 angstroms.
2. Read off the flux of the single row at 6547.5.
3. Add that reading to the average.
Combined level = 25.8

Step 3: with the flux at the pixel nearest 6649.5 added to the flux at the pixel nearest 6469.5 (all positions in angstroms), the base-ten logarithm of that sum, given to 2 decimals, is 1.42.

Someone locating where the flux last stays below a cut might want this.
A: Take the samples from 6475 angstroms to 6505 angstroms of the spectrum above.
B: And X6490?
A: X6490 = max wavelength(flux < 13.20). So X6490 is 6504.0 angstroms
